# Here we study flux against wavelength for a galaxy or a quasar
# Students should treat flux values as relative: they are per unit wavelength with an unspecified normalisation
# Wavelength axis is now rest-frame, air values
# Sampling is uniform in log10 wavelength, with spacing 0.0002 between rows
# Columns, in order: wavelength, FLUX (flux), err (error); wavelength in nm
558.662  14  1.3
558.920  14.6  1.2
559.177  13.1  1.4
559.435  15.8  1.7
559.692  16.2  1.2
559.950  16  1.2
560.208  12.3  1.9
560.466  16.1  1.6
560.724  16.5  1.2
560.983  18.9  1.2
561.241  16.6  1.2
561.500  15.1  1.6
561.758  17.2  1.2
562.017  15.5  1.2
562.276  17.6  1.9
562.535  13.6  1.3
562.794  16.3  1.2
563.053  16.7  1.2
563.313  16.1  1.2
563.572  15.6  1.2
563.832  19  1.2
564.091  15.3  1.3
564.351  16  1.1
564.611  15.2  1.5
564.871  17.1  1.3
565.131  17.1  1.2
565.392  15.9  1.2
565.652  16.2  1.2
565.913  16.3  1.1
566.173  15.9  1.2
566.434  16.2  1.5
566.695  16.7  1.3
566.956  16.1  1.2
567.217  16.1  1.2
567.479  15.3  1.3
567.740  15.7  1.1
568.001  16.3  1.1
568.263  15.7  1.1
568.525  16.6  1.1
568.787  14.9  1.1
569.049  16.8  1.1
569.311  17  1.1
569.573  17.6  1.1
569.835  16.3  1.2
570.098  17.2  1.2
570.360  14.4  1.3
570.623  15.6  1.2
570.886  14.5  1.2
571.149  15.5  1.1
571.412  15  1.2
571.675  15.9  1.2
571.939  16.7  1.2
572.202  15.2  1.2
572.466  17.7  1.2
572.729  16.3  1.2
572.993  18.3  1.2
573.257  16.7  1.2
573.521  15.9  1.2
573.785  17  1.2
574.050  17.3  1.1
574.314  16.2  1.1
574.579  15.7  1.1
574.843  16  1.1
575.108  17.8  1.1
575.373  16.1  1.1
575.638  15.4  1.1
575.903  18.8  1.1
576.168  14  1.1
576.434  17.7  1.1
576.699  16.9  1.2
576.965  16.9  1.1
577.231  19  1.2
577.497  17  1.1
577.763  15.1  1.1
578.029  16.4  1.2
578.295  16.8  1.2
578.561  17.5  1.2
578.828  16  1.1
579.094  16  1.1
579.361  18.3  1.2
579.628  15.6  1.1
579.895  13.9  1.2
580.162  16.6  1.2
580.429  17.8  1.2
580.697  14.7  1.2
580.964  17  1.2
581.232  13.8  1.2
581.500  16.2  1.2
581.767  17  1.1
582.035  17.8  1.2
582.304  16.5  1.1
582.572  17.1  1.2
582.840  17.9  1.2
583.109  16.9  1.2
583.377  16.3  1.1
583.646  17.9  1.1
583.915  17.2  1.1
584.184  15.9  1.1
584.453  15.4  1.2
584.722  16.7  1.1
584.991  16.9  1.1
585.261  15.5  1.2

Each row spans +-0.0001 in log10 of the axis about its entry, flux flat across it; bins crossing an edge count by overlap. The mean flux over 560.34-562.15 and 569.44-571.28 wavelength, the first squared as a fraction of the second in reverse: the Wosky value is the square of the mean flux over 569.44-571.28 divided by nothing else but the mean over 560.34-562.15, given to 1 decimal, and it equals 15.2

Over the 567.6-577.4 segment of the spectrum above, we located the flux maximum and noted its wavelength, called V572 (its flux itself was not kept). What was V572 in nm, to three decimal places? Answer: 577.231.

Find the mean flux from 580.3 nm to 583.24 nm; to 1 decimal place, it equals 16.6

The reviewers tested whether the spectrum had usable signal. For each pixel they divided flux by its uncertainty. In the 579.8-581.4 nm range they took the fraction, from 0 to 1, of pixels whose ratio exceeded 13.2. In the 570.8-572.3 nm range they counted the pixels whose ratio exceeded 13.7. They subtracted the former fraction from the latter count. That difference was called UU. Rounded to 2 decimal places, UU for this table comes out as 1.50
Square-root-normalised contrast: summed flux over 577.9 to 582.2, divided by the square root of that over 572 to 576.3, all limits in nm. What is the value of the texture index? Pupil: 16.1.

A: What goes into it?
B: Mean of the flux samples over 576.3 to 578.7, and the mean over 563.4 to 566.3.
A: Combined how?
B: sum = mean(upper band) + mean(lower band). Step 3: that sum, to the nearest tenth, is 33.4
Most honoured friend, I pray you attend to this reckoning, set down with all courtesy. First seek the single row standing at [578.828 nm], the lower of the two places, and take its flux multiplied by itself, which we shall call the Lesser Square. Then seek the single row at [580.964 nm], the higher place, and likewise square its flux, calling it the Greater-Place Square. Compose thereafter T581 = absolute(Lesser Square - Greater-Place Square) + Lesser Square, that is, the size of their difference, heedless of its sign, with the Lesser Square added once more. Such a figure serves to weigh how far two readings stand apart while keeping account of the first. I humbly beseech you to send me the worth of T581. 289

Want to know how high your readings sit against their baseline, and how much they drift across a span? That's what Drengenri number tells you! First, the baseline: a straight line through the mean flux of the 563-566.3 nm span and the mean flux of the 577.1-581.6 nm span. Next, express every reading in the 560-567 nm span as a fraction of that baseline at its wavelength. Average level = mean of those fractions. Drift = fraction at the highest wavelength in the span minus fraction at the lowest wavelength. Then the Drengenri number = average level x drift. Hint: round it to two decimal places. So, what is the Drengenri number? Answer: 0.23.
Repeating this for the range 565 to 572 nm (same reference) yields -0.02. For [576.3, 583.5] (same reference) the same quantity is -0.09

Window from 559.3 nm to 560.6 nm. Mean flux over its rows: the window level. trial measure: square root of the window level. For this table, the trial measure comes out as 3.91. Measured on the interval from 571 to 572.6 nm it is 4.00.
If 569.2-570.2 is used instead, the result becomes 4.13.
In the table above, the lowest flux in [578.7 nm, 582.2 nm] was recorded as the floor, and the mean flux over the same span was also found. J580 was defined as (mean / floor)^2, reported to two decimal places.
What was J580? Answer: 1.38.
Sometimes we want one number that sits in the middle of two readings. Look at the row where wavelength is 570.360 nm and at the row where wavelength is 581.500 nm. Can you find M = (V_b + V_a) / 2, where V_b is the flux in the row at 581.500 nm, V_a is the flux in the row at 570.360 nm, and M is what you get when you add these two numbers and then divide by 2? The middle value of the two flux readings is 15.3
